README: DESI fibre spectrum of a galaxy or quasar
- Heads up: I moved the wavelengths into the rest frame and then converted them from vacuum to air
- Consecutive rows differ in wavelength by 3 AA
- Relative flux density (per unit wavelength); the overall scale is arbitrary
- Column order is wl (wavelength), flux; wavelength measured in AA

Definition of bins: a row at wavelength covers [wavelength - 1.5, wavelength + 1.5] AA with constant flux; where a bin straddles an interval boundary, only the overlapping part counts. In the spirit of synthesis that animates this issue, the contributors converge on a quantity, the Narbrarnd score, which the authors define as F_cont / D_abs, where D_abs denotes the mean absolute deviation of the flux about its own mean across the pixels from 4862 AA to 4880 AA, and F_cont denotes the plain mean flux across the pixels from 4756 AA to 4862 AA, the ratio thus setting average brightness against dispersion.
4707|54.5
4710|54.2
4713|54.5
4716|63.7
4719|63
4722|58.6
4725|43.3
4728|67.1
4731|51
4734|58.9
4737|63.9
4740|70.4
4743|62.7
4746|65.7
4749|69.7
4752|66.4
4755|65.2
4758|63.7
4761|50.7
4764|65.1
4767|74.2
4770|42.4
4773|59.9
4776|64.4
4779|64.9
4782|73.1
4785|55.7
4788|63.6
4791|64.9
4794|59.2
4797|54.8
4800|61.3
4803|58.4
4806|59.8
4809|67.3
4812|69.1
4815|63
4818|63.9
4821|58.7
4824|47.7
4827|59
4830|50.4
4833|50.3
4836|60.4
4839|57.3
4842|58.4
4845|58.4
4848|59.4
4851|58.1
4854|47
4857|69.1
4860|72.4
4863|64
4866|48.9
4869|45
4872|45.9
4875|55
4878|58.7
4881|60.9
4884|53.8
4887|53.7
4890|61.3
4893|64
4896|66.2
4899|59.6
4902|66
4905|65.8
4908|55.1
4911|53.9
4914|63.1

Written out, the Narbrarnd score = 9.5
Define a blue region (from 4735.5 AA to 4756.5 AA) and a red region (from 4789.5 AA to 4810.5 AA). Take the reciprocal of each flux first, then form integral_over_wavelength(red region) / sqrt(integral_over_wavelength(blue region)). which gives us 0.62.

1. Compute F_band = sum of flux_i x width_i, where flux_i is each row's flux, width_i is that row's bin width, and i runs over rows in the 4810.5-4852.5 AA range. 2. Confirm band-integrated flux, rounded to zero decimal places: 2442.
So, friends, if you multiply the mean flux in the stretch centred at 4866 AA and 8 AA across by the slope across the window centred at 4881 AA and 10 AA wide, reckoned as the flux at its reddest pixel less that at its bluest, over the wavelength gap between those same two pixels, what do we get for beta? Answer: -43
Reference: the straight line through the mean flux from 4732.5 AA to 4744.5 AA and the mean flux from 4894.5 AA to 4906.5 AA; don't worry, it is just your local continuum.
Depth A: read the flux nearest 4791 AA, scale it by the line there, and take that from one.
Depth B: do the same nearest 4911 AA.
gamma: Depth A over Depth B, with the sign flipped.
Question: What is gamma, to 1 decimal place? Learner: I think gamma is 0.1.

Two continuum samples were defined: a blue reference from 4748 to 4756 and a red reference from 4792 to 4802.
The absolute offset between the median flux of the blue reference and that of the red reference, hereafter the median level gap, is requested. 7.2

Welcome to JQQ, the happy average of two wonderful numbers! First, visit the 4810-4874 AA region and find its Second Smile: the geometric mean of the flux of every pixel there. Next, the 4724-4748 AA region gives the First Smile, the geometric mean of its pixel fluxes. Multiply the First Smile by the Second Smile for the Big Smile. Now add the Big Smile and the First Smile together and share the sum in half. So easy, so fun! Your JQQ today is 1729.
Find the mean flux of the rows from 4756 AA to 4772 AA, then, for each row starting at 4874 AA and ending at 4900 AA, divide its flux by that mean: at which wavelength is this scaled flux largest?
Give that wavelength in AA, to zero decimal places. 4896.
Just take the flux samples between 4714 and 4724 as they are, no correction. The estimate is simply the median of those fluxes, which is 63.0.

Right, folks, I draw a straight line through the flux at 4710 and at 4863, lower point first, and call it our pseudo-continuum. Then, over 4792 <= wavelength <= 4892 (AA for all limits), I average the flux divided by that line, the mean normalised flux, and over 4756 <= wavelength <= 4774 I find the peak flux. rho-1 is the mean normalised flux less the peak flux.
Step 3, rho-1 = -73.3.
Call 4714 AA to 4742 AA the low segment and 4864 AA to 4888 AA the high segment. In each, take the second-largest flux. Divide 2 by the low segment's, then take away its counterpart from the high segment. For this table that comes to -59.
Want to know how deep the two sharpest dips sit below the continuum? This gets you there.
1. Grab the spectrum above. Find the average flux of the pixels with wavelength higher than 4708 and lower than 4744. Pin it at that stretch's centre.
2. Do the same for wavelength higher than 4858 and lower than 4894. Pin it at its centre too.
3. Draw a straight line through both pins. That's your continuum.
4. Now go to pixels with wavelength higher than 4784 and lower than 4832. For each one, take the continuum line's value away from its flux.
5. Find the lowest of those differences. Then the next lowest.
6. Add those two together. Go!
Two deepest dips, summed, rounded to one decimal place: -17.4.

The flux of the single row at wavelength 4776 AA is 64.4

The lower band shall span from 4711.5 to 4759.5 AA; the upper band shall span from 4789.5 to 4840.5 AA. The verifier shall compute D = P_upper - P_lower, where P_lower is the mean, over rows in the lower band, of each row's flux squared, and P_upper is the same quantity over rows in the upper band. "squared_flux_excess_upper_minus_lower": -328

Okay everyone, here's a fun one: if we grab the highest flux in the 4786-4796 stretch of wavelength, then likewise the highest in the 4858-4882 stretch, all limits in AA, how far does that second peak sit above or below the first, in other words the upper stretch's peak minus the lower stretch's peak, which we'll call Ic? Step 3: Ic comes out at 7.5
